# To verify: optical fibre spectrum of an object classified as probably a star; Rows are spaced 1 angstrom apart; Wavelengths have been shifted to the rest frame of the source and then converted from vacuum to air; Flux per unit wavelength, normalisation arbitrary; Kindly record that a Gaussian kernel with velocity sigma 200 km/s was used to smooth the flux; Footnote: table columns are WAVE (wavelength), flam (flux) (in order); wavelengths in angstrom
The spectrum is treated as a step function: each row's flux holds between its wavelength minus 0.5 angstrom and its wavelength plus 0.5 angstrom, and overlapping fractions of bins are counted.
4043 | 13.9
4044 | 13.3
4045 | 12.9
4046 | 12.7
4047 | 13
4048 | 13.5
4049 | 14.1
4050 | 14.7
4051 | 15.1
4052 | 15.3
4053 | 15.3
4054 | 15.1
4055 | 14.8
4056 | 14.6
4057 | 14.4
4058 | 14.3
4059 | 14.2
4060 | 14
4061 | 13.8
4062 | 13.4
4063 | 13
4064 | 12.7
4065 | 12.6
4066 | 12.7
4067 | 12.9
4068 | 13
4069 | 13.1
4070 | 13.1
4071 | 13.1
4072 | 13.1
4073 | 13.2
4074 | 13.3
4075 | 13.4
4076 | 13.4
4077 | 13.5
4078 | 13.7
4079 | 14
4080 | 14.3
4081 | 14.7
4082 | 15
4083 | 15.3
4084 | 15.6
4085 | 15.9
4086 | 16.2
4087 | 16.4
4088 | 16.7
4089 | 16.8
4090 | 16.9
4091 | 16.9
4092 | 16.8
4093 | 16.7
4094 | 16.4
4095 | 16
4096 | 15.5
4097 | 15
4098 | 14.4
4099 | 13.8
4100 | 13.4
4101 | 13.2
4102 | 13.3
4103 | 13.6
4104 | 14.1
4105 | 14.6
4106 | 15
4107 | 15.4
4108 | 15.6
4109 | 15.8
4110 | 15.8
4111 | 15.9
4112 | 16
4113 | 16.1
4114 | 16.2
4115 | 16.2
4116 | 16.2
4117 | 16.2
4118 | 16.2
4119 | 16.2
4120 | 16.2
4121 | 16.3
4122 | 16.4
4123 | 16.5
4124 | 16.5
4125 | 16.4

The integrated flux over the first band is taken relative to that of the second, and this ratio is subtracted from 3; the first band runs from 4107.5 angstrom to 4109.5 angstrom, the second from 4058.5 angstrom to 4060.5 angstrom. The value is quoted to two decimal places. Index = 1.89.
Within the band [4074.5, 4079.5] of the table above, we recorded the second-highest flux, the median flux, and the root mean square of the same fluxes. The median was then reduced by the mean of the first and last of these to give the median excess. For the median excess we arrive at -0.15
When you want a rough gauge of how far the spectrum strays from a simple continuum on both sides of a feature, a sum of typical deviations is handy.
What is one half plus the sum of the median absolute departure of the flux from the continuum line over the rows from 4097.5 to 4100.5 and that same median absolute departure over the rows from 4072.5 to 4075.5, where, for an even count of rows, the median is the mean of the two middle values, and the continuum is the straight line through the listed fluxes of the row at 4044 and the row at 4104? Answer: 1.3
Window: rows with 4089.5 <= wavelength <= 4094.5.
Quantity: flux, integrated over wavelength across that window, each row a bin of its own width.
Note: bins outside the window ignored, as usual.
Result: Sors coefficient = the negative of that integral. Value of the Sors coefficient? -84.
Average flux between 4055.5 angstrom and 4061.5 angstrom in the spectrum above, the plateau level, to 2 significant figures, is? 14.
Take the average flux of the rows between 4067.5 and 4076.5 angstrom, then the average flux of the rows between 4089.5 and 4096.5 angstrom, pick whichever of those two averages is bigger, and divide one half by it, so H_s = 0.0304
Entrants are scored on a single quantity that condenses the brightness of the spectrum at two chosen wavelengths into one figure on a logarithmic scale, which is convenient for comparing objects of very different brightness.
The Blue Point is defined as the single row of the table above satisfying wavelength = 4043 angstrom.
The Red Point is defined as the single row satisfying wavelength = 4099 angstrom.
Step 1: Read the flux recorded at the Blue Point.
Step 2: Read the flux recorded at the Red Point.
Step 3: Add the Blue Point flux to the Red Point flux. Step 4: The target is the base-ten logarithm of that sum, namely 1.442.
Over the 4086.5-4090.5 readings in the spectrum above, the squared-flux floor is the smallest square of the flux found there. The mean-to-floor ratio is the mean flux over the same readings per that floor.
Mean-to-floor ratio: 0.062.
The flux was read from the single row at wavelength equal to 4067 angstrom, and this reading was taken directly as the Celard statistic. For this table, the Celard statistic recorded 12.9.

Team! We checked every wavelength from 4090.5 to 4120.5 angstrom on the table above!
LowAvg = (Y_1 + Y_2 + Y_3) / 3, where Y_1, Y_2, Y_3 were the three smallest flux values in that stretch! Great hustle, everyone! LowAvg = 13.3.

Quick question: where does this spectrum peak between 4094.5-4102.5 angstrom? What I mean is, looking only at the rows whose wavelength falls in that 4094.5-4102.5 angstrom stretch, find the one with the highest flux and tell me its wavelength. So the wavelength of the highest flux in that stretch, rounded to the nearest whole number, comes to 4095 angstrom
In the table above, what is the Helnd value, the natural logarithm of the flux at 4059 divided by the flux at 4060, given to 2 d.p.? 0.01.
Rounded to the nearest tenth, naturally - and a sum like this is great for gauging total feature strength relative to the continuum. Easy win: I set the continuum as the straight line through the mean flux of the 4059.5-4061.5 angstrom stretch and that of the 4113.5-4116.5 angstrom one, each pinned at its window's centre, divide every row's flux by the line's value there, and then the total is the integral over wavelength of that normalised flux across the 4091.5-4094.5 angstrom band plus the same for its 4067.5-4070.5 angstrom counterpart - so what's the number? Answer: 6.0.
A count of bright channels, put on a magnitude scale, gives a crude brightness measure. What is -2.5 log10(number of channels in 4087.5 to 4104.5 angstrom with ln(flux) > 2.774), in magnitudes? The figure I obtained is -2.11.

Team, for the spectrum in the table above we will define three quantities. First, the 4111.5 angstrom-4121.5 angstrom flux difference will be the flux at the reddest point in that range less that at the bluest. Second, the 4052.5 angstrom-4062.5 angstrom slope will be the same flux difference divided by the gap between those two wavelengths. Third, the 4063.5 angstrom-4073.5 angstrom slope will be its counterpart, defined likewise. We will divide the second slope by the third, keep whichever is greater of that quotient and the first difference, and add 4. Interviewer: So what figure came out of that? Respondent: 4.3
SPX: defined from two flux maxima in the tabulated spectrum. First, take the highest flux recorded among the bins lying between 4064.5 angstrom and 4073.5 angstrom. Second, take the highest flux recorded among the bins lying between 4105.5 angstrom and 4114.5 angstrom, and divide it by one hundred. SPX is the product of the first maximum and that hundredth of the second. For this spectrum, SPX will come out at 2.1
